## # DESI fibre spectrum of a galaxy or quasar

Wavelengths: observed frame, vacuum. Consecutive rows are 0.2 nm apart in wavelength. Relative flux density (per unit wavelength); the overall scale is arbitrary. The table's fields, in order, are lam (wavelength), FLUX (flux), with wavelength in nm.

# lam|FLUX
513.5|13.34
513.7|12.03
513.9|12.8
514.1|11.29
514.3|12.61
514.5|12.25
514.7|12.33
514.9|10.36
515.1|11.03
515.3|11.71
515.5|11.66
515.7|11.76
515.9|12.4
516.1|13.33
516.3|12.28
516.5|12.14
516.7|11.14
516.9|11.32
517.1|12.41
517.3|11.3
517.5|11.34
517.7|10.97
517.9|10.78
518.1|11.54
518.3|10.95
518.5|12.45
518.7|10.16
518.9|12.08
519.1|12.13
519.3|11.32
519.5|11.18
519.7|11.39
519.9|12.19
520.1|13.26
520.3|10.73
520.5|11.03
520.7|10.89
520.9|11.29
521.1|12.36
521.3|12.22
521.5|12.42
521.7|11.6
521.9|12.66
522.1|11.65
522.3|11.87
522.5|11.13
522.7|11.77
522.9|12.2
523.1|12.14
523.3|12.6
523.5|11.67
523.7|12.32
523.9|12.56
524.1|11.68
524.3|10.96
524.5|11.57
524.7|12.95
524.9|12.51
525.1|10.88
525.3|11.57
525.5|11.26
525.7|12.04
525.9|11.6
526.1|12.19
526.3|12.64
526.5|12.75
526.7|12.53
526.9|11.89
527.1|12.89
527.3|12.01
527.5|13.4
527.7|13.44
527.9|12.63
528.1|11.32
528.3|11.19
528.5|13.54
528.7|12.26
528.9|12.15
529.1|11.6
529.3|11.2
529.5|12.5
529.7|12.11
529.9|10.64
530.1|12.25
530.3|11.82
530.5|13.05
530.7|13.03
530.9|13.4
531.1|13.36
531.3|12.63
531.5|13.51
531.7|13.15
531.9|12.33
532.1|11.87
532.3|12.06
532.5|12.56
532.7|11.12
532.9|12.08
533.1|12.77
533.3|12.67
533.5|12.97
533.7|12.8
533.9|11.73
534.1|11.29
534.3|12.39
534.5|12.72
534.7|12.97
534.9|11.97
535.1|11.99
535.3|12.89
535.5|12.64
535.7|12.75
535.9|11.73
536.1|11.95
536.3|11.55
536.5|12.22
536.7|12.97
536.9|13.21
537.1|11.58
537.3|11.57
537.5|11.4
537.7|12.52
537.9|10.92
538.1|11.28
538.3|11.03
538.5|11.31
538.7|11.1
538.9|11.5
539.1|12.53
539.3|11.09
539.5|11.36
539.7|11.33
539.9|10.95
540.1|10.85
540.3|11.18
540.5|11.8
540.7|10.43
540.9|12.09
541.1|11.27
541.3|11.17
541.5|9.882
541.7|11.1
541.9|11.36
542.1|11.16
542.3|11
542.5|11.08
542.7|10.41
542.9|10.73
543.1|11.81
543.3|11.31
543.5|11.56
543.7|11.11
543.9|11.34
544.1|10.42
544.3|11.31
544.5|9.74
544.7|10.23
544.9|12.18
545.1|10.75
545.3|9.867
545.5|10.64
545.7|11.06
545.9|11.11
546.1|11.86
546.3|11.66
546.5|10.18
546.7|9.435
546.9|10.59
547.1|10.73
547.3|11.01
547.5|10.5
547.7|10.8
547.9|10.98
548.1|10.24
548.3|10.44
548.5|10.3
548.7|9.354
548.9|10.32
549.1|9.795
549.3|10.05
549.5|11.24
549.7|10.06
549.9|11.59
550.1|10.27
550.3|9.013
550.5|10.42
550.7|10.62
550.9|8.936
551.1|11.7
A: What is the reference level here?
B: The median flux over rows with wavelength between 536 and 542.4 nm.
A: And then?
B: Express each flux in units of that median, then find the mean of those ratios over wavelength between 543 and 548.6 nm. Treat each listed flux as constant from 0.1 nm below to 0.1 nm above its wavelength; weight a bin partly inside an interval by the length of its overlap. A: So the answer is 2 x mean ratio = 1.91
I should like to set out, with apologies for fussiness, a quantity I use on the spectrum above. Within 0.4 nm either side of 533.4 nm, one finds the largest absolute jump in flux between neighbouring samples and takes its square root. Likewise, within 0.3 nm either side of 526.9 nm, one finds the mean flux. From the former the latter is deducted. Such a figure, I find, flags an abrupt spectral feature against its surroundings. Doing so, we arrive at -11.9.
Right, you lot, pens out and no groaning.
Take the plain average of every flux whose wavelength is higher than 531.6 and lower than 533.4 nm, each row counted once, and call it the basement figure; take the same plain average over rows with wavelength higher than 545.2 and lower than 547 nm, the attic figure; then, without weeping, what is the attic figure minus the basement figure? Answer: -1.6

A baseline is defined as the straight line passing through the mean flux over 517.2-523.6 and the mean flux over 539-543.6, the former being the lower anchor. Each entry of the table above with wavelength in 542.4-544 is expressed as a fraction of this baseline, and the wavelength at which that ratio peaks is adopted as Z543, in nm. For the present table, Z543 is 543.1 nm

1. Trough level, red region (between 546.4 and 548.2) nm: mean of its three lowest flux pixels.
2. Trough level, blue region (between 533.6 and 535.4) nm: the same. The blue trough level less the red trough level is 1.7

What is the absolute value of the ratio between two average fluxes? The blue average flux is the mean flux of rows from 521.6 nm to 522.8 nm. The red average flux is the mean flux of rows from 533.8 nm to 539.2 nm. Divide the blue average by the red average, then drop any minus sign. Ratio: 0.98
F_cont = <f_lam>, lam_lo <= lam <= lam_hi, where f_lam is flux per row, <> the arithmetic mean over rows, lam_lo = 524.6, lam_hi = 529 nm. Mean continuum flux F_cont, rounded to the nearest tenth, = 12.3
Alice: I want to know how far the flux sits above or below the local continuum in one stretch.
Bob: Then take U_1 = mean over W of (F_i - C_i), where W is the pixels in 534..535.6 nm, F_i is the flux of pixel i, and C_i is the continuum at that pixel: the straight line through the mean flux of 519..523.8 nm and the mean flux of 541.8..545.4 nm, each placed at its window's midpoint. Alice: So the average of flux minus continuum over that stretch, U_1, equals 1.0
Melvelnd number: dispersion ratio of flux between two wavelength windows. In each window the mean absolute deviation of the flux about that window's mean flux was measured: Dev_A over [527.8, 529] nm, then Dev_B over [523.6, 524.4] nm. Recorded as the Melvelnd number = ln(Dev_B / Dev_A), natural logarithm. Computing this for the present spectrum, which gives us -0.12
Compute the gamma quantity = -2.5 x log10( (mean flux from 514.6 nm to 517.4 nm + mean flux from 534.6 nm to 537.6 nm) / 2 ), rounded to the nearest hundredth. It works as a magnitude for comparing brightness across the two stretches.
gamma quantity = -2.70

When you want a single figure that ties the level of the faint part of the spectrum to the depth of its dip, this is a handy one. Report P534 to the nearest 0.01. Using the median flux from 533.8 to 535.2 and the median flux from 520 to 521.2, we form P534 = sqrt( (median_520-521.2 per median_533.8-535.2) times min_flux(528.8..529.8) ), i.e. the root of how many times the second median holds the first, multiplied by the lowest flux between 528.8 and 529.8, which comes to 3.23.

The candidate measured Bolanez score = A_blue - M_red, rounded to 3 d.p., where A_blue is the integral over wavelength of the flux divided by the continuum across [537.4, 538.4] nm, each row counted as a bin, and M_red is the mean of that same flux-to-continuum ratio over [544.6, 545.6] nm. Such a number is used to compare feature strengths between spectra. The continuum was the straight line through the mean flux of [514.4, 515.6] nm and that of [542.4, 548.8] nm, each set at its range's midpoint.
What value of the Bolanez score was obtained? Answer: 0.047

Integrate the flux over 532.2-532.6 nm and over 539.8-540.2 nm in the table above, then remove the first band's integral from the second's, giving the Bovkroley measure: -0.56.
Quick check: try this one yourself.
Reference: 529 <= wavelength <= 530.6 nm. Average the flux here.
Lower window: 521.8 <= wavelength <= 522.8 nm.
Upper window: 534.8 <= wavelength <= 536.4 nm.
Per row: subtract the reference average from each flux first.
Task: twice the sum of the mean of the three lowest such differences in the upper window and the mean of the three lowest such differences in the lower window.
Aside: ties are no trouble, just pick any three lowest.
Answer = -1.1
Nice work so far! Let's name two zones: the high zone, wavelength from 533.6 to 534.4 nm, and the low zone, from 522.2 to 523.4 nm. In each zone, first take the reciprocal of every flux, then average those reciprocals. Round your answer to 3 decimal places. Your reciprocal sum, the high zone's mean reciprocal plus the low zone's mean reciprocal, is 0.167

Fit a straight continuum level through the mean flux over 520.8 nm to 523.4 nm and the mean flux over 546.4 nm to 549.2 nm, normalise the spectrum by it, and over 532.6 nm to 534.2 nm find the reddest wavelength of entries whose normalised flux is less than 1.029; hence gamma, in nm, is 534.1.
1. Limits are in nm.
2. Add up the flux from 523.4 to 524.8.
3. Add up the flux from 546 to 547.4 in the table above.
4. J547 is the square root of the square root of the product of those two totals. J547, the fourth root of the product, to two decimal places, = 8.92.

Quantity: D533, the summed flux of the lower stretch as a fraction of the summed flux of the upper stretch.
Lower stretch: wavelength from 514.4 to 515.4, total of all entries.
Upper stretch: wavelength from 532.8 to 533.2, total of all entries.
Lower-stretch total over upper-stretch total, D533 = 2.3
